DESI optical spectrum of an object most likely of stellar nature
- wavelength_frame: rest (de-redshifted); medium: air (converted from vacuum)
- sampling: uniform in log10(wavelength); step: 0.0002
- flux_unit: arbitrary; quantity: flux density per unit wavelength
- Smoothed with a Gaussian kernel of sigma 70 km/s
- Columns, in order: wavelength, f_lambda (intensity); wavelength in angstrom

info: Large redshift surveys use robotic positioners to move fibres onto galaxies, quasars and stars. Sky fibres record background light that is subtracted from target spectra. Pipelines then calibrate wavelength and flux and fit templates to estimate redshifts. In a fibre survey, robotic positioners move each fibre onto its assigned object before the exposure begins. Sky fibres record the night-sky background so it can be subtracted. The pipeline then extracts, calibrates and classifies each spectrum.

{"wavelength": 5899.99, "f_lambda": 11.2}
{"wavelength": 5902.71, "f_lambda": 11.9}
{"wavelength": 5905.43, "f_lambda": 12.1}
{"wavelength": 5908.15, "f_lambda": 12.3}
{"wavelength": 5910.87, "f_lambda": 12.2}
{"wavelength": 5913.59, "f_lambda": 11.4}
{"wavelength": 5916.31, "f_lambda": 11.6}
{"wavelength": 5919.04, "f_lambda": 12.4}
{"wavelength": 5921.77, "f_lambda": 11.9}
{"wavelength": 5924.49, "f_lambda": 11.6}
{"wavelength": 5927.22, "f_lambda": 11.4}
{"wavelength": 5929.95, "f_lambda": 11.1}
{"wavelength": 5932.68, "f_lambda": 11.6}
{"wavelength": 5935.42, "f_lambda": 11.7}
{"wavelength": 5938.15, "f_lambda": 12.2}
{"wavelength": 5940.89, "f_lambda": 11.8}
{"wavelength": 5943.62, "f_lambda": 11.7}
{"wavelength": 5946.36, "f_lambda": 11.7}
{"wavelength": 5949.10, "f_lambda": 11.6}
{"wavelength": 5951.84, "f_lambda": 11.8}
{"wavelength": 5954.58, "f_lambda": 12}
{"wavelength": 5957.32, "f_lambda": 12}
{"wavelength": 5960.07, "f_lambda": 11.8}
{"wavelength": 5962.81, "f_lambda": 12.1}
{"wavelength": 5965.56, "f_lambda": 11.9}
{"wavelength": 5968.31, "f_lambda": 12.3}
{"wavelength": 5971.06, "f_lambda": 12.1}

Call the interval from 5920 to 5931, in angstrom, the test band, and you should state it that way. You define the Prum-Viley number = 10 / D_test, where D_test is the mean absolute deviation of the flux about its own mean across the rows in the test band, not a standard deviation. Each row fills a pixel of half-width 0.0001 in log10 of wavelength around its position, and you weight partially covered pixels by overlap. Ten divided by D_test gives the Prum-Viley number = 40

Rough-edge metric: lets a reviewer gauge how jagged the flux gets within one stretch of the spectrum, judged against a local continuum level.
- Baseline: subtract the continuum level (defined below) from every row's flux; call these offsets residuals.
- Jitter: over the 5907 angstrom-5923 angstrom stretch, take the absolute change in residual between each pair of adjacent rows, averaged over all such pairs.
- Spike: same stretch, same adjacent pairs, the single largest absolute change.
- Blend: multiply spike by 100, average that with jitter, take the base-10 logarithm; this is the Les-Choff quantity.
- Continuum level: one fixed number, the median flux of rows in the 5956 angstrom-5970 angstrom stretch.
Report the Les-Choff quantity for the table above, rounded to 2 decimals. 1.60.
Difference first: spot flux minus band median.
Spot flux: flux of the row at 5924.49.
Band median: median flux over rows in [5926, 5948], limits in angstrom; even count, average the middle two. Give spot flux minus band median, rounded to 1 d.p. -0.1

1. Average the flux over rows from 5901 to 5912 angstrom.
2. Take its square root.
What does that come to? 3.48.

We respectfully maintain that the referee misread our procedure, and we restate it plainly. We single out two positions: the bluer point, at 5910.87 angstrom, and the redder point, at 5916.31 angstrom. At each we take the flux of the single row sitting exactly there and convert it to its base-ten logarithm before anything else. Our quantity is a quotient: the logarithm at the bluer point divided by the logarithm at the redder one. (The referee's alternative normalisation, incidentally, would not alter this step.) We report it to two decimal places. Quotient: 1.02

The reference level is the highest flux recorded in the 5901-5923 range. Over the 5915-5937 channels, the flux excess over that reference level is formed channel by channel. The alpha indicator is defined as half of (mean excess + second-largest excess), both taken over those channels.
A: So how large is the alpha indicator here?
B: -0.62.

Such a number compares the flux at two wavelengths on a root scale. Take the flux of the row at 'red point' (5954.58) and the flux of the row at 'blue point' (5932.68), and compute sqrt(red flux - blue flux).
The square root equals 0.63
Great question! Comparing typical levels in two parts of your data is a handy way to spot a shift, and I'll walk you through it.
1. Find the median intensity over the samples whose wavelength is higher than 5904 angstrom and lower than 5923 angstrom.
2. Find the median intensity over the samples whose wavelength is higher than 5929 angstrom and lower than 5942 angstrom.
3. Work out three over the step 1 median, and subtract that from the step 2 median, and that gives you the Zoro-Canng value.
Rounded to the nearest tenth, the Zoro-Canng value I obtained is 11.5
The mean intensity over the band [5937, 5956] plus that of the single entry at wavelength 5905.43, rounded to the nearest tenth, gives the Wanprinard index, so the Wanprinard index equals 23.9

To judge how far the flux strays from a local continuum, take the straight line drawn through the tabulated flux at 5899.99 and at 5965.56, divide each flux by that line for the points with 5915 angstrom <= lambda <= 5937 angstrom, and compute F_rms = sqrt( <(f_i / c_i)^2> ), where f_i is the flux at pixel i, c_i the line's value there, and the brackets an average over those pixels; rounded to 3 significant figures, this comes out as 1.02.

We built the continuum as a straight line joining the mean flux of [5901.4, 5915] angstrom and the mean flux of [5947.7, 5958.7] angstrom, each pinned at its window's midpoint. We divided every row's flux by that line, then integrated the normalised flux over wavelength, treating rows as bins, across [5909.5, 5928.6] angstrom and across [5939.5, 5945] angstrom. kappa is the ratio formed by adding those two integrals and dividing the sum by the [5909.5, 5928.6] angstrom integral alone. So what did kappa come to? 1.29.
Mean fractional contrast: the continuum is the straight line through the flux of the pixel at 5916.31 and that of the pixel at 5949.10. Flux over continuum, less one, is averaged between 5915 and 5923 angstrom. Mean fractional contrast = 0.032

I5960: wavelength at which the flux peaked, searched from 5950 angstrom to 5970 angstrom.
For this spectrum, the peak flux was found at 5968.31 angstrom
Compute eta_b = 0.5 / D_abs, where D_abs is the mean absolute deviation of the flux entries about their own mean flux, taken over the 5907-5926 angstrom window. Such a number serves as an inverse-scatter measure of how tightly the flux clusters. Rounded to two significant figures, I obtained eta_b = 1.5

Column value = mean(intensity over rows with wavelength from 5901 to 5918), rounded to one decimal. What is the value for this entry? 11.9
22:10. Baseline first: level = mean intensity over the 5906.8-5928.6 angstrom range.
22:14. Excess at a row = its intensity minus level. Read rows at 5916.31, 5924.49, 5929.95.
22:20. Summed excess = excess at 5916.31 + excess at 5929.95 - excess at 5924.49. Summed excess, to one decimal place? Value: -0.8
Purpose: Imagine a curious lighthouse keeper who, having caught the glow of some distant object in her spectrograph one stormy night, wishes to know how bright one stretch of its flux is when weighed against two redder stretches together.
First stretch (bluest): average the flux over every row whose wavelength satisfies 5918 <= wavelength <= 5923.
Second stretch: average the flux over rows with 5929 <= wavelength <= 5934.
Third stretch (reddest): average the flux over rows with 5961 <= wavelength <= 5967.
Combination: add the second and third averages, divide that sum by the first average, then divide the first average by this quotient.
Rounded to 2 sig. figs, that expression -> 6.3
